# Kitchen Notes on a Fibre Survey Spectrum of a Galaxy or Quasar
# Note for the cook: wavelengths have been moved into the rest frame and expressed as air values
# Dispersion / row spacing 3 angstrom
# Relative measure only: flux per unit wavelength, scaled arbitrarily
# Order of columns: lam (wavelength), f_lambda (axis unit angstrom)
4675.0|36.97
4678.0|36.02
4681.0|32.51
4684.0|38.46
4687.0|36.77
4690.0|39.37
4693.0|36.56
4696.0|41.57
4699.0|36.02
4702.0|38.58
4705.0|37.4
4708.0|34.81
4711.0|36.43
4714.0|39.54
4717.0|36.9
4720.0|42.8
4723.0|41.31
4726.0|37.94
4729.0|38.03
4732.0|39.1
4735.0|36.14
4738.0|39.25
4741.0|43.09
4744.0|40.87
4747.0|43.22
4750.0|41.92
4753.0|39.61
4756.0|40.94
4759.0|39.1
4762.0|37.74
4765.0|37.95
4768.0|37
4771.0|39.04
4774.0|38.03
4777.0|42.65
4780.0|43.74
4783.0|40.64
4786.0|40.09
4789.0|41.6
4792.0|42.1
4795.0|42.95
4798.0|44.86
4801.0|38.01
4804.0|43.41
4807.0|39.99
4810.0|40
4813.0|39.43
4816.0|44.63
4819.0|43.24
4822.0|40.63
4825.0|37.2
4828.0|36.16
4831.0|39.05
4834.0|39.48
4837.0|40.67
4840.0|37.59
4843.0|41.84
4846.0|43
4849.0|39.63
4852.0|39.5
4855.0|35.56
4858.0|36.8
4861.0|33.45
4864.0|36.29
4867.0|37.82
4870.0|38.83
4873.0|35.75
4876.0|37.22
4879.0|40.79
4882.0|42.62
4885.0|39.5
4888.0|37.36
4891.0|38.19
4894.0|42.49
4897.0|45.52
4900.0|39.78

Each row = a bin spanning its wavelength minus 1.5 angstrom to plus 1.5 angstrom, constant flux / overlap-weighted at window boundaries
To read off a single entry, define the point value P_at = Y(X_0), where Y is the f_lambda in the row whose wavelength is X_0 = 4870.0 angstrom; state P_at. 38.83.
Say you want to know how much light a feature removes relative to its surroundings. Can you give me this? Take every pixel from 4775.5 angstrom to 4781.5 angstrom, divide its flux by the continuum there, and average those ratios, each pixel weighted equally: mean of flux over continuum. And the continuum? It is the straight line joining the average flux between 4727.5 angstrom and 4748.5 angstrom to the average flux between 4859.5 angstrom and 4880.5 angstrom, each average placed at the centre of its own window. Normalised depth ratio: 1.10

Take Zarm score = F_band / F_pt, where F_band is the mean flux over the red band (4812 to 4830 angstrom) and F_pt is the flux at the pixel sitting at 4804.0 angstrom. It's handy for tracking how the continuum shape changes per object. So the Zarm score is 0.93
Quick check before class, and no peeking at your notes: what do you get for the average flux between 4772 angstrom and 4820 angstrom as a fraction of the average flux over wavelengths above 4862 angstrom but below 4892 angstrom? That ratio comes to 1.08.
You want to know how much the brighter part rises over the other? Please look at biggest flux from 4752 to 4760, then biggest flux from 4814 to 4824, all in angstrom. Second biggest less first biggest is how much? 3.7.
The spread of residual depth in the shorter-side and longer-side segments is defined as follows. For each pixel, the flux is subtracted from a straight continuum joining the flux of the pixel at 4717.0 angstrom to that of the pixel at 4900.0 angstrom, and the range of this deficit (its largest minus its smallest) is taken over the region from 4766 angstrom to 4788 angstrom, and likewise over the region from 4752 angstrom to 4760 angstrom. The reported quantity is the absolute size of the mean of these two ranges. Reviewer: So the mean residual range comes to 4.2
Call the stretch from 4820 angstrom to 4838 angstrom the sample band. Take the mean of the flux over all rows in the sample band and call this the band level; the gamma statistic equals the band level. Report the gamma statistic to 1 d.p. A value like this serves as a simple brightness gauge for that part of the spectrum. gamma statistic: 38.9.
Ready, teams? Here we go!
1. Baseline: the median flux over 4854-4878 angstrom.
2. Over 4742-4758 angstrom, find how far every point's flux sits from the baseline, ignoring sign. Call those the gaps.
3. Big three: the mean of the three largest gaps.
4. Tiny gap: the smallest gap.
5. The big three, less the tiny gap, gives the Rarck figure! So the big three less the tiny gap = 2.4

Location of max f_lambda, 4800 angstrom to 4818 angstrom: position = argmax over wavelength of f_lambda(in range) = 4816.0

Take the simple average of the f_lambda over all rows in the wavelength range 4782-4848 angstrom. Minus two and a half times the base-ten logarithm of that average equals -4.03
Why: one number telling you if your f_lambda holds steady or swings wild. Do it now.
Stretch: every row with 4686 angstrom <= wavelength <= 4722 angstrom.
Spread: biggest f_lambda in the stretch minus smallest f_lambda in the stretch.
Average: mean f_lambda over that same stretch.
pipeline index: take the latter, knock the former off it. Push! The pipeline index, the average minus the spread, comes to 30.1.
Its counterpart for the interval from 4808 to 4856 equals 30.8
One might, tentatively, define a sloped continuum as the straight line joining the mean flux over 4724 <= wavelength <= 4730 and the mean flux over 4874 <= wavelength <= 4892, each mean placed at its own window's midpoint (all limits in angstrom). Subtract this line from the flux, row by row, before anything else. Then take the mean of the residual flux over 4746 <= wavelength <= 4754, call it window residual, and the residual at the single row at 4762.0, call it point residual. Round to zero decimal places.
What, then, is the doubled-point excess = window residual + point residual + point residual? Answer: 2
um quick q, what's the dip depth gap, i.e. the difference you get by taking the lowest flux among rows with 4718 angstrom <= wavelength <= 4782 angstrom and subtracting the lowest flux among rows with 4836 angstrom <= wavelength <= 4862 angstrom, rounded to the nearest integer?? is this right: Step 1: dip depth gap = 3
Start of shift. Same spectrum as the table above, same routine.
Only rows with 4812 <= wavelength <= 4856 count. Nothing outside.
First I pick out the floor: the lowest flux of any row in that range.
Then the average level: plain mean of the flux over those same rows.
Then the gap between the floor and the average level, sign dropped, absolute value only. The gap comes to 4.3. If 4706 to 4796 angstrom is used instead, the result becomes 5.0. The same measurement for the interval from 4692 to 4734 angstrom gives 3.5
